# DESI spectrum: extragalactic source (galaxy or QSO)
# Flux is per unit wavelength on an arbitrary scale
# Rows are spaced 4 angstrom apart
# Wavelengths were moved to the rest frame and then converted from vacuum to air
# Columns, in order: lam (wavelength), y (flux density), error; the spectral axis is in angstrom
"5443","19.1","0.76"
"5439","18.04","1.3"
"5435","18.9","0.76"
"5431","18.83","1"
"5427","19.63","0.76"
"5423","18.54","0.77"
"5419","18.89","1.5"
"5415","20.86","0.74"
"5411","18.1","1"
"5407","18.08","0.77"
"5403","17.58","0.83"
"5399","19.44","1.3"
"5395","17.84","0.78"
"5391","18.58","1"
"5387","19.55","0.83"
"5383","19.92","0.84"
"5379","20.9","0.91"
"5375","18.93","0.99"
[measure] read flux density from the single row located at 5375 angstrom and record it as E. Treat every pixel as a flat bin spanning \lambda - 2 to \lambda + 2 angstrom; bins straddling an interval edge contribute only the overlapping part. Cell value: 18.93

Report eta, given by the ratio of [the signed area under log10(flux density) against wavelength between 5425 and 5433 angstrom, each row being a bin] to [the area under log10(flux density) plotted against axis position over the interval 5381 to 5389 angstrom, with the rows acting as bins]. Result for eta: 0.99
